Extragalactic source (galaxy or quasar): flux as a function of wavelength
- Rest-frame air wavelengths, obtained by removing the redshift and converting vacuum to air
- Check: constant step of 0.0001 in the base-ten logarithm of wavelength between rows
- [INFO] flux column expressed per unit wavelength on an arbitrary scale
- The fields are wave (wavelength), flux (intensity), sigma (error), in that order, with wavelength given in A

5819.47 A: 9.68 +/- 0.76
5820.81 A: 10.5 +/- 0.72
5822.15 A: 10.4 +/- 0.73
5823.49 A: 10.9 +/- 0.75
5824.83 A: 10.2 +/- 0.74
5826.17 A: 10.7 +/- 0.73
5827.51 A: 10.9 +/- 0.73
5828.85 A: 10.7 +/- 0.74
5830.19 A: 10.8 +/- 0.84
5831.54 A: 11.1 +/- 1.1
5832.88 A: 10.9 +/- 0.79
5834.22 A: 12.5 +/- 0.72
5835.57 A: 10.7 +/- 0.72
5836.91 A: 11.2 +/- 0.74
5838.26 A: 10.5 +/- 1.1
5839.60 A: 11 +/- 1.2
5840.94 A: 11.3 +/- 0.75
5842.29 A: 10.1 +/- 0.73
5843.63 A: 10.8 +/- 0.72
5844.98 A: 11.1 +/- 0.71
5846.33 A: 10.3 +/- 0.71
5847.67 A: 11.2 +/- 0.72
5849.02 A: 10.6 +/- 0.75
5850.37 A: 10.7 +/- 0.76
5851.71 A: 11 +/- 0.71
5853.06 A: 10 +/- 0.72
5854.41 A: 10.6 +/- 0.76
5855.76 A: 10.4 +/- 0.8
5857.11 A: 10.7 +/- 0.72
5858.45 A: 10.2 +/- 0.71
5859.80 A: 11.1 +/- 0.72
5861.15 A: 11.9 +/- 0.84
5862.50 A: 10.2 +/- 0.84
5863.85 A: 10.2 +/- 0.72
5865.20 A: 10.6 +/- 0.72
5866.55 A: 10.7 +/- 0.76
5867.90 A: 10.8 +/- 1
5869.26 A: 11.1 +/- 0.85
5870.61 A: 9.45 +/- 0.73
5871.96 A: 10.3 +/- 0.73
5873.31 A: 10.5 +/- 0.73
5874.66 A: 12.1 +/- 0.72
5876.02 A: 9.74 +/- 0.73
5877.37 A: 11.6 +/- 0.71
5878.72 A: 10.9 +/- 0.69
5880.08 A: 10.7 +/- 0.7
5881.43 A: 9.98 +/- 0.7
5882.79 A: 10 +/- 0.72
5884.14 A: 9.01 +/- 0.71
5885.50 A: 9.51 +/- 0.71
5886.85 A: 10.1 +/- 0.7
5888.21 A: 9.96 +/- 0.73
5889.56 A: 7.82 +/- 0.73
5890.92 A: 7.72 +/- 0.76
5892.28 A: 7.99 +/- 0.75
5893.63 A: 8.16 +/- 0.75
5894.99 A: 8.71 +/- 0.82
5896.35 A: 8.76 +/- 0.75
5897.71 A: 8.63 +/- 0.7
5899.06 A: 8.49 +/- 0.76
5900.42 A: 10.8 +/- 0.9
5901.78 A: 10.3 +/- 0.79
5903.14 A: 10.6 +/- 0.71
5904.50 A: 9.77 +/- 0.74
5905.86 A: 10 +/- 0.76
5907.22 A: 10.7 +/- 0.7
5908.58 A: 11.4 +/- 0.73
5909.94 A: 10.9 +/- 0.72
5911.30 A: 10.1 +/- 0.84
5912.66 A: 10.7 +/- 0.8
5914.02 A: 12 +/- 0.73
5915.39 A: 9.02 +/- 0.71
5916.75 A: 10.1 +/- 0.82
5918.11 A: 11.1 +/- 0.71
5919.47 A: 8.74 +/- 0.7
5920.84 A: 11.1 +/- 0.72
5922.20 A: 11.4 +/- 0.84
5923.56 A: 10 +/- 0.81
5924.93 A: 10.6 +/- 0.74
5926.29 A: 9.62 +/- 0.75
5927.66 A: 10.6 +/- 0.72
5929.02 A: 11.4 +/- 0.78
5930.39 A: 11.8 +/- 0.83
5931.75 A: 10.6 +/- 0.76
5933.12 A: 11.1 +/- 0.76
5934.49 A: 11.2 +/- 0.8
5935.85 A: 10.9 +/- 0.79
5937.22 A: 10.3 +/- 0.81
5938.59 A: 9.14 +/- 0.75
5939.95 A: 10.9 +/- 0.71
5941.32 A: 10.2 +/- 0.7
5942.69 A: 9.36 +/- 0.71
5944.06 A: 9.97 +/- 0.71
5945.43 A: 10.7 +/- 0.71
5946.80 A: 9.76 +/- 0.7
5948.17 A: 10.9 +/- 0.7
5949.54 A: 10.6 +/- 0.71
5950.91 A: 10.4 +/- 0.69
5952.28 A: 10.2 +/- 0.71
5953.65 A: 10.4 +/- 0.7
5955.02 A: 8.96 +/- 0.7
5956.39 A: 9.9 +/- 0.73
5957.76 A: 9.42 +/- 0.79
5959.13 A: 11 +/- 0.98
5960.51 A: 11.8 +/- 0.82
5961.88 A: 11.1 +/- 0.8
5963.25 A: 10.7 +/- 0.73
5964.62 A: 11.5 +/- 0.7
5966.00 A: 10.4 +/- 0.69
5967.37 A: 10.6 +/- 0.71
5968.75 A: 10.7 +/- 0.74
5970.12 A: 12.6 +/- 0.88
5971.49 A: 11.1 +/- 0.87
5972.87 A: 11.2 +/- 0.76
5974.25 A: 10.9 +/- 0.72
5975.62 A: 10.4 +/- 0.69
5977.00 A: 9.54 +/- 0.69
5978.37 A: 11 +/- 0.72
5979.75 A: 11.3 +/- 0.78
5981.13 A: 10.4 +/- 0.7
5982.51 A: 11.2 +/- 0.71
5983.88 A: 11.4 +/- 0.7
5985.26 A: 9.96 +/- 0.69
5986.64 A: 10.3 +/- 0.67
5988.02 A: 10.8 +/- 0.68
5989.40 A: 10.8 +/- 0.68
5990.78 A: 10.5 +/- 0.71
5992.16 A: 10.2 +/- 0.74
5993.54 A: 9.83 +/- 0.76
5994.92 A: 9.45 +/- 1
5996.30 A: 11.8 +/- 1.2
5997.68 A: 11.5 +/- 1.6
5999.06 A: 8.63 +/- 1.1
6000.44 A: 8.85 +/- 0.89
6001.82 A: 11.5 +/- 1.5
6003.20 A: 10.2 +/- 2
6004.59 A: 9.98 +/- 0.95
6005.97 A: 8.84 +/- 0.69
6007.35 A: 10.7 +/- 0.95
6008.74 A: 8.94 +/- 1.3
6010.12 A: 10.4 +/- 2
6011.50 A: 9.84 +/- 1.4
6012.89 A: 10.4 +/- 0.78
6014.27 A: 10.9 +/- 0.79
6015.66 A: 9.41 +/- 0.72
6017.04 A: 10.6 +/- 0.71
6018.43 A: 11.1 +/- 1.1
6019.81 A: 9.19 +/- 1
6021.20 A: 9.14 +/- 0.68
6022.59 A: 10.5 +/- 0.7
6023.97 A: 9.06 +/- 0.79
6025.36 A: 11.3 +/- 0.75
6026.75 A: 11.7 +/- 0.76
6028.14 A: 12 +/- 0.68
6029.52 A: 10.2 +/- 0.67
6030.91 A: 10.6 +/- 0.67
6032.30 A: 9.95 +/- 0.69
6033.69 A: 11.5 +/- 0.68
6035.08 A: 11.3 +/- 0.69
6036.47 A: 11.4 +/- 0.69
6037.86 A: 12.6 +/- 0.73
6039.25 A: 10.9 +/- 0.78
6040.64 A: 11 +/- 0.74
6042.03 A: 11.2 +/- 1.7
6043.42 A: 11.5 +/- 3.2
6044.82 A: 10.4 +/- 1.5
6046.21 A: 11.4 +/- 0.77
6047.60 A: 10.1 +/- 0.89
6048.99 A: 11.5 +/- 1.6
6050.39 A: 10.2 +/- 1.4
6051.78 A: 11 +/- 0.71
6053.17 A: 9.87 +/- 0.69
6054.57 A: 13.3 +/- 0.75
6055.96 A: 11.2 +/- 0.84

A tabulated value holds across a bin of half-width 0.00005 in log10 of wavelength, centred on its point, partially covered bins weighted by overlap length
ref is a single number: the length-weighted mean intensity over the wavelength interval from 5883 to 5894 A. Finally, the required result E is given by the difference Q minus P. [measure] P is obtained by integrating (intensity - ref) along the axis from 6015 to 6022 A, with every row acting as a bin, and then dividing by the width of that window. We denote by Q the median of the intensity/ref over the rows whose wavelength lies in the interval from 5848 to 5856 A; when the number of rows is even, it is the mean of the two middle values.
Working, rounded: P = 1.0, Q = 1.20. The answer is 0.2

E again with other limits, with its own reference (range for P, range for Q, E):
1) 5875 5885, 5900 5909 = -0.3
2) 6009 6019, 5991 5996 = -0.3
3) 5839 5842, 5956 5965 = -0.9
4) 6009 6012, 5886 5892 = -0.1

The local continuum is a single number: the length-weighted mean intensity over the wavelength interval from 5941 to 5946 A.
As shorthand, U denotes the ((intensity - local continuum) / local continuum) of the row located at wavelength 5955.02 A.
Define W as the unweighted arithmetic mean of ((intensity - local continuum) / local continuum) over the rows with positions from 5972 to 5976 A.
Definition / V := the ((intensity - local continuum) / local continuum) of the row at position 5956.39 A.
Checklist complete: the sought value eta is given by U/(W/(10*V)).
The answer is 0.16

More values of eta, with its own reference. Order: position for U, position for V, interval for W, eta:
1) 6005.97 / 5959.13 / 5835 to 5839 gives -1.48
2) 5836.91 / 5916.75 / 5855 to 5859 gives 0.22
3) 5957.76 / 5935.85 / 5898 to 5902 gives 3.29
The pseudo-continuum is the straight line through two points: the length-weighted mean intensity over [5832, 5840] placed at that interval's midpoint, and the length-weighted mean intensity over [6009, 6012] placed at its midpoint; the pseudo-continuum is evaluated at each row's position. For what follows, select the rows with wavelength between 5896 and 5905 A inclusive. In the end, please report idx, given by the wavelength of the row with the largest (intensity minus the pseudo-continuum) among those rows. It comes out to 5900.42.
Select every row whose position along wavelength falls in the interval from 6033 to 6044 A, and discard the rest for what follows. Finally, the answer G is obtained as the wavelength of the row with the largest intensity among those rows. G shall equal 6037.86 A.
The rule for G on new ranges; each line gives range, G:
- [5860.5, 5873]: 5861.15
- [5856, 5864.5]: 5861.15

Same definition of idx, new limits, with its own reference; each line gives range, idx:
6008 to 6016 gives 6014.27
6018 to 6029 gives 6028.14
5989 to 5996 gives 5989.40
